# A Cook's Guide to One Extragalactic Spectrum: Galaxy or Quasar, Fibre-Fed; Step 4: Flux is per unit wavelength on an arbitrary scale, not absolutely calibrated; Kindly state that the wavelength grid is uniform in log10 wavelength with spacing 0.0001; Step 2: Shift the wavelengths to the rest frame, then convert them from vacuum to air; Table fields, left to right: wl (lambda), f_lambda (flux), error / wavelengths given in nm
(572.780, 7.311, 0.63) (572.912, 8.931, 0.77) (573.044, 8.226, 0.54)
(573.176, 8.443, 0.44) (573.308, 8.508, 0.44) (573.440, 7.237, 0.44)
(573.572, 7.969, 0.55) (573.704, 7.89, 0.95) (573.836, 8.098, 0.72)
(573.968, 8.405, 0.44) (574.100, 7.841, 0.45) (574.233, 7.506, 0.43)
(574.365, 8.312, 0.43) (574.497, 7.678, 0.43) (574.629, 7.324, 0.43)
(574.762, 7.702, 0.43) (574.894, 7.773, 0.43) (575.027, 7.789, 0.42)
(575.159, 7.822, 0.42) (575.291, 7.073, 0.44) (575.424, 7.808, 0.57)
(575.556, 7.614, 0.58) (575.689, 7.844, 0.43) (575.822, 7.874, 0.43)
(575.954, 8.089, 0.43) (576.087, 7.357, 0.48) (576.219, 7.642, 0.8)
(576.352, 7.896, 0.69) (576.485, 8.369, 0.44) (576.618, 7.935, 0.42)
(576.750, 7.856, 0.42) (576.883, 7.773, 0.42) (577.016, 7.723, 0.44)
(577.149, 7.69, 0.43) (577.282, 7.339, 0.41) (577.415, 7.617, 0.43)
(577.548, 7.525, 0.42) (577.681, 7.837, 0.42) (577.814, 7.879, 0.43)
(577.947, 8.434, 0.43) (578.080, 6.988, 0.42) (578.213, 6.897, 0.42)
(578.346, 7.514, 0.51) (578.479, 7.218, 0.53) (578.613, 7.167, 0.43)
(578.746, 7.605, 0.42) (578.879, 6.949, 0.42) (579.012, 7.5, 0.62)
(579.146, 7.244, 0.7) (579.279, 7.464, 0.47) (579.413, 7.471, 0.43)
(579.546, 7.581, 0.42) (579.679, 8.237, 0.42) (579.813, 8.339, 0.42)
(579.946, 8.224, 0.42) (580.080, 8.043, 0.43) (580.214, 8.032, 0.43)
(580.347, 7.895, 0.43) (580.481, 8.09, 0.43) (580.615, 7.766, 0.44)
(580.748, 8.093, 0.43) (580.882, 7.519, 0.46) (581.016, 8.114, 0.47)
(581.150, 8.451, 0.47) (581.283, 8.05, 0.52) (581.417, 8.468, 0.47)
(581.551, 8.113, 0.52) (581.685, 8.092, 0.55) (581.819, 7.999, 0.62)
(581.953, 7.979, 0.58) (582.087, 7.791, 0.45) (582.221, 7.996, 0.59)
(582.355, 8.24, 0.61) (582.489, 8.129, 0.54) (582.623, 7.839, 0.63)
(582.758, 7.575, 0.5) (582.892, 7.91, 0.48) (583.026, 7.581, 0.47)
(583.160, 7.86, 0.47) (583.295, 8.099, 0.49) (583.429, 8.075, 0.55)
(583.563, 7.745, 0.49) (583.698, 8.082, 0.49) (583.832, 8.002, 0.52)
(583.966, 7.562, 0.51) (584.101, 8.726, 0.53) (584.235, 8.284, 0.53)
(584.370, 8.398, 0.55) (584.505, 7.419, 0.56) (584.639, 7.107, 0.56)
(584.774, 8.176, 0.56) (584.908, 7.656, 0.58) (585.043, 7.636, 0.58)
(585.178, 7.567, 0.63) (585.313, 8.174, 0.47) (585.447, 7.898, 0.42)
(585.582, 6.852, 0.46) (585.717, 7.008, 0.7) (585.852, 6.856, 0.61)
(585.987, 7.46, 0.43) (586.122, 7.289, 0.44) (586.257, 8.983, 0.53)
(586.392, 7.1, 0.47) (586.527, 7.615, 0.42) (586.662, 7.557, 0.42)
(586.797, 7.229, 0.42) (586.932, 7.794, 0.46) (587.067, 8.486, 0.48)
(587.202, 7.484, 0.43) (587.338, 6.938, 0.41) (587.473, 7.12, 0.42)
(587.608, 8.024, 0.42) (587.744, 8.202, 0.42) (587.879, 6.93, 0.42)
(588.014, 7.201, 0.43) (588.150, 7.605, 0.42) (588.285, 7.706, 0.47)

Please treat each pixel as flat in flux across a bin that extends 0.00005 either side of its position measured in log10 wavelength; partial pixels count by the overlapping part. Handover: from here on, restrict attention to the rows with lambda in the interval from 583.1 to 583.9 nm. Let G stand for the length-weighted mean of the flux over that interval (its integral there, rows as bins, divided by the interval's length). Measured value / 7.98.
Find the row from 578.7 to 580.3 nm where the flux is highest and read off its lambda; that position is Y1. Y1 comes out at 579.813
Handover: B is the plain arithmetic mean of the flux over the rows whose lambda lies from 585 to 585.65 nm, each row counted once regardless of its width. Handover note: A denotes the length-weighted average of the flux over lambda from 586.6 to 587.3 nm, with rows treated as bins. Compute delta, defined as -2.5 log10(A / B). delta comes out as -0.007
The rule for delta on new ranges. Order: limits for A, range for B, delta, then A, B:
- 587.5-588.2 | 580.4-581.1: 0.050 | 7.6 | 7.92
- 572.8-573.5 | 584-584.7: -0.030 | 8.2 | 7.99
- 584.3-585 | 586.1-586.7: -0.005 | 7.7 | 7.71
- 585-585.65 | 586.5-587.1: 0.016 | 7.6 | 7.74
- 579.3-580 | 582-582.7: 0.009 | 7.9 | 8.00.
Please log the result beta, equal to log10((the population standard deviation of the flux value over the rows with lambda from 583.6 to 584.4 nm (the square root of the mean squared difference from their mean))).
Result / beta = -0.44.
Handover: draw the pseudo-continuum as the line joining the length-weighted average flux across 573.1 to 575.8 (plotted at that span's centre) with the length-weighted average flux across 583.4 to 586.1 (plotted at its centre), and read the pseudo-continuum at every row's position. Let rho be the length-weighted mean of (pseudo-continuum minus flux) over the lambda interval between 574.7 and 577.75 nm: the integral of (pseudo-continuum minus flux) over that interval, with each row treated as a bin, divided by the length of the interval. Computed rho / 0.08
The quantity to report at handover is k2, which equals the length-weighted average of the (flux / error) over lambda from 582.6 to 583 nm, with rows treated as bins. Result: 15.1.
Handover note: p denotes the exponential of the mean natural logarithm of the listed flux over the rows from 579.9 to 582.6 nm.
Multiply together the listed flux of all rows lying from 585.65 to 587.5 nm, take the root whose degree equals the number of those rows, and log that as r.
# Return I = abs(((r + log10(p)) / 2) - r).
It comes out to 3.28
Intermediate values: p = 8.05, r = 7.47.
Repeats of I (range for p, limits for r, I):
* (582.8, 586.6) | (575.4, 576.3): 3.43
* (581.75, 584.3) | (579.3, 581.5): 3.56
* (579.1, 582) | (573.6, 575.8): 3.44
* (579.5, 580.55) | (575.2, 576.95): 3.43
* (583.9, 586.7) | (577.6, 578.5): 3.32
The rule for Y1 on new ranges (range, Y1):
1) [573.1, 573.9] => 573.308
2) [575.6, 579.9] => 577.947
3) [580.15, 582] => 581.417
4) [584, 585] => 584.101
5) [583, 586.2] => 584.101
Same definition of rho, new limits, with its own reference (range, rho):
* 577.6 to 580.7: 0.11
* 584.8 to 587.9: 0.13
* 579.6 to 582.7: -0.30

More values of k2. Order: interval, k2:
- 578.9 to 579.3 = 12.9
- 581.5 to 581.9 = 14.3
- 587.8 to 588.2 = 17.2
